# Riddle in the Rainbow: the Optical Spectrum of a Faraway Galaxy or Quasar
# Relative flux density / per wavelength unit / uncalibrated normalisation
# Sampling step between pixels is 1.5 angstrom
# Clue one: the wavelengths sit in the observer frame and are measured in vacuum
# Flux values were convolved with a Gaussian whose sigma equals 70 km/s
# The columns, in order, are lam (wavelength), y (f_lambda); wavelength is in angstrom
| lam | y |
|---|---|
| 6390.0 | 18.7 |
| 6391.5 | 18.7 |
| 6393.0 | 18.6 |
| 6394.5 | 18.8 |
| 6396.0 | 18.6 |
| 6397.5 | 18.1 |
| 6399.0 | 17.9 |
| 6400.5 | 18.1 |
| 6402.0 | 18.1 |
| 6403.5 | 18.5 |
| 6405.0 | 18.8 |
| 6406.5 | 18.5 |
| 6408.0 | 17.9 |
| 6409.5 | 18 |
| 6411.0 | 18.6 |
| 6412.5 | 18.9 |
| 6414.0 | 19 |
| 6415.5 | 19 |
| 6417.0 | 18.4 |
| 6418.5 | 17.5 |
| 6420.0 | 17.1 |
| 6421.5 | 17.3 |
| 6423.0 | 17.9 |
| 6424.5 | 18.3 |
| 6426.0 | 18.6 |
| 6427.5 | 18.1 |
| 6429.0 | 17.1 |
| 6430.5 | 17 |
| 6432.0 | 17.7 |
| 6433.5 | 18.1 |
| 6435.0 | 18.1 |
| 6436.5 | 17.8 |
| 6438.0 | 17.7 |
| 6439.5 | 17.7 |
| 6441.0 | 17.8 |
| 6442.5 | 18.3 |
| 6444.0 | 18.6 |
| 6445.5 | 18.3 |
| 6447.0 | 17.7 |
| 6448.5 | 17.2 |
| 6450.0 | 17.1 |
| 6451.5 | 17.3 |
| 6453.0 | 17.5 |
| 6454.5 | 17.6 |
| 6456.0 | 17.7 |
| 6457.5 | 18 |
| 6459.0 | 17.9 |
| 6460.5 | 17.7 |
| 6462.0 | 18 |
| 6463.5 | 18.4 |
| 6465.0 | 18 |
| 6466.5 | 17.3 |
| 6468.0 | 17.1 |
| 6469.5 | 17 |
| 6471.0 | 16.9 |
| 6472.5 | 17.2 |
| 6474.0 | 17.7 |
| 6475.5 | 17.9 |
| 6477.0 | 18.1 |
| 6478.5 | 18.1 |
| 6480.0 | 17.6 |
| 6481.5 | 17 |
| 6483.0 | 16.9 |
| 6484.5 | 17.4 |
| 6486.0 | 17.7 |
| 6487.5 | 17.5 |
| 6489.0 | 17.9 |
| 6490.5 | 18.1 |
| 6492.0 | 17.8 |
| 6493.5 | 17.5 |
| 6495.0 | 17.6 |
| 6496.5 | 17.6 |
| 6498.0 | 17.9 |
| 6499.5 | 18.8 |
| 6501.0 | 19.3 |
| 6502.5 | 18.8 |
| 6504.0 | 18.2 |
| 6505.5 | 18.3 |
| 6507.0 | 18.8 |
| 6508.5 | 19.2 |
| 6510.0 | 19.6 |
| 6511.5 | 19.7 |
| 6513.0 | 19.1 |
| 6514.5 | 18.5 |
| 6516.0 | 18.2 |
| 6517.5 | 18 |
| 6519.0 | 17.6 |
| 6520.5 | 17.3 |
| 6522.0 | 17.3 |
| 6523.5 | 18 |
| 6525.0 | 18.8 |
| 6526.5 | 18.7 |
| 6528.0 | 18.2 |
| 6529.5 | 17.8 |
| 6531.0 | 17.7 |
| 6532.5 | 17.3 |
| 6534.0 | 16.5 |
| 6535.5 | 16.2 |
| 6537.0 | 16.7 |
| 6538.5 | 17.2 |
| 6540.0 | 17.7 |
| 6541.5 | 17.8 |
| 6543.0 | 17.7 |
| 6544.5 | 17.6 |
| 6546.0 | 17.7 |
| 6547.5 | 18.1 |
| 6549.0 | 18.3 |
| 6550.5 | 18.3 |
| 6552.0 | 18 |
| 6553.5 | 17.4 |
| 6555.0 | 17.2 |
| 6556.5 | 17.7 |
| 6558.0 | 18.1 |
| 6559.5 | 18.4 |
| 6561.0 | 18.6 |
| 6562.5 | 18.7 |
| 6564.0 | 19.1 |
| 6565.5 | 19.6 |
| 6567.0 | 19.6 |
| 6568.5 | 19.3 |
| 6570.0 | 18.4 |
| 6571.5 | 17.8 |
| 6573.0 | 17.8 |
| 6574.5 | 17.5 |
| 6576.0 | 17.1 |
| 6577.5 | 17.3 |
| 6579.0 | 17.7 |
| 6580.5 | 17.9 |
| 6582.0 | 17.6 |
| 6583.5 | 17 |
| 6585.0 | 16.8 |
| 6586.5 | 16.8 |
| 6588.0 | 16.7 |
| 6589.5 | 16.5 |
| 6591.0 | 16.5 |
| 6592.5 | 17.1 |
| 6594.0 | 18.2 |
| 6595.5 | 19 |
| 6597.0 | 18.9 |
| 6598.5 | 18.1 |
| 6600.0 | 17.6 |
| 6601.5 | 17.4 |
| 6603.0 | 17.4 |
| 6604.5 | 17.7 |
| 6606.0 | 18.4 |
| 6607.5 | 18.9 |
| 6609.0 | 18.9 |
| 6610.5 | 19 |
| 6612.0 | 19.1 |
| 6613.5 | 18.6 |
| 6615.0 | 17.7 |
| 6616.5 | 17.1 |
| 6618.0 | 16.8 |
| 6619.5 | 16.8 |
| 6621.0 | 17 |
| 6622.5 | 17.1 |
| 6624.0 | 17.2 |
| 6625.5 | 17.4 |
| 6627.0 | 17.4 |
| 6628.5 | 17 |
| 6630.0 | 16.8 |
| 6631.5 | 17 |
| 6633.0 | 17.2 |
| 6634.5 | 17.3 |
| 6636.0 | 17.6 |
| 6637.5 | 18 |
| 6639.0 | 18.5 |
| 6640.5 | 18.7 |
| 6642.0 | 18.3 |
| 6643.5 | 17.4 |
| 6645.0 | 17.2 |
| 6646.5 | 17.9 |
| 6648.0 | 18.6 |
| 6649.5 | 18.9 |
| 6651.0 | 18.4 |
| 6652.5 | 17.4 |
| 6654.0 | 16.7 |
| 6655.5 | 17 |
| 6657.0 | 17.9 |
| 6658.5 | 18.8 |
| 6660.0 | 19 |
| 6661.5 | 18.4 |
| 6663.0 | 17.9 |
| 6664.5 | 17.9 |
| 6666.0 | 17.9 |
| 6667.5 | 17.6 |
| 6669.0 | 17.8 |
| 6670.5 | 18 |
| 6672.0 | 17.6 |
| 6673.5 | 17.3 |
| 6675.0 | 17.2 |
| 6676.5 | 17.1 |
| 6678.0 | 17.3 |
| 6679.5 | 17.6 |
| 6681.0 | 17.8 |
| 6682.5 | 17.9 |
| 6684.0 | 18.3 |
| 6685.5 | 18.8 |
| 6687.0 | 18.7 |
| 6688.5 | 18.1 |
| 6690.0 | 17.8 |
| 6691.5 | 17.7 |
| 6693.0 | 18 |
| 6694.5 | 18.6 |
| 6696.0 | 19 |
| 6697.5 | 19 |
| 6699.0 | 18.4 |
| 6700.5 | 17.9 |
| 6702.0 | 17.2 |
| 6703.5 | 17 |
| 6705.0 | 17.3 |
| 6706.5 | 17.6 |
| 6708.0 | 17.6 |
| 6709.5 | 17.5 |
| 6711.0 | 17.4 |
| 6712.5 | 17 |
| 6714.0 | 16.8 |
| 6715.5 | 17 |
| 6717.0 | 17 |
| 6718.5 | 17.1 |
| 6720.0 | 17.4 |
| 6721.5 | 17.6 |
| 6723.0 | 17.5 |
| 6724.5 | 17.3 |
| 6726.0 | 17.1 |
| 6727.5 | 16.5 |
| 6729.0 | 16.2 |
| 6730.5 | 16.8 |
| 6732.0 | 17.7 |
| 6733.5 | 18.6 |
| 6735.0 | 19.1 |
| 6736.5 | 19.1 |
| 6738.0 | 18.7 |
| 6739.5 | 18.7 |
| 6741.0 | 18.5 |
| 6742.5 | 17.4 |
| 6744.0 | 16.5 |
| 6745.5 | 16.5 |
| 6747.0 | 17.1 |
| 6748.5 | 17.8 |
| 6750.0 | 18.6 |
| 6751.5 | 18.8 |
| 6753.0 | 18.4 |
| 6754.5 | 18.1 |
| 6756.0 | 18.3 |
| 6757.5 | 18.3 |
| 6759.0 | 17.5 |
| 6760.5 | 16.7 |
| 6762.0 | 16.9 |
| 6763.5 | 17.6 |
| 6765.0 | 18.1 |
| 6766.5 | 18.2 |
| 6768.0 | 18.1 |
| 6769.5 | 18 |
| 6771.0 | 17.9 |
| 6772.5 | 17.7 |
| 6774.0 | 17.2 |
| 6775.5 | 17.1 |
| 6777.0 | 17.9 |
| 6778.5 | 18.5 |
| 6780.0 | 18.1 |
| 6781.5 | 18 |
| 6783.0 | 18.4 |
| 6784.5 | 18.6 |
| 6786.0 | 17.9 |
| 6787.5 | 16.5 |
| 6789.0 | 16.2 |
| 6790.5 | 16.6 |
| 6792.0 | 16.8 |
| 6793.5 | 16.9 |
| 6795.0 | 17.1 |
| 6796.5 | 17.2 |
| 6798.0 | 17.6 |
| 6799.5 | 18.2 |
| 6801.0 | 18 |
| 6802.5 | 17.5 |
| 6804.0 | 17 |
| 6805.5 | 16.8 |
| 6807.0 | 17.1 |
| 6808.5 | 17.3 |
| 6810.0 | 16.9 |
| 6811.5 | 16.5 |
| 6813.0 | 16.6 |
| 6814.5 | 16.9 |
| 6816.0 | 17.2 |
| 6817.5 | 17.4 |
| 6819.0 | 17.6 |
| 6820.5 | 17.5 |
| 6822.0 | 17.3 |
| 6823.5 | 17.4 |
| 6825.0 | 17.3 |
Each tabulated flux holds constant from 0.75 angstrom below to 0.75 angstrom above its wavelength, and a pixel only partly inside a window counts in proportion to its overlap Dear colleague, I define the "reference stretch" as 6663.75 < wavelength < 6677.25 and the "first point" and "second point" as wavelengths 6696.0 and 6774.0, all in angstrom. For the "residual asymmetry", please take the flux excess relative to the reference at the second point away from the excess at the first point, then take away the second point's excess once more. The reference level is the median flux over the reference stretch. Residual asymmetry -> 2.2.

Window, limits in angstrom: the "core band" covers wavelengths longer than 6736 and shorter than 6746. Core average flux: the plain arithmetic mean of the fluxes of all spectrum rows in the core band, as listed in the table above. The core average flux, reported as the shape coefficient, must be 17.9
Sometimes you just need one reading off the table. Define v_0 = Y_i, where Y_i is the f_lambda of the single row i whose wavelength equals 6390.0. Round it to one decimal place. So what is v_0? 18.7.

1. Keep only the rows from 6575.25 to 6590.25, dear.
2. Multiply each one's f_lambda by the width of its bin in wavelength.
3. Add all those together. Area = 257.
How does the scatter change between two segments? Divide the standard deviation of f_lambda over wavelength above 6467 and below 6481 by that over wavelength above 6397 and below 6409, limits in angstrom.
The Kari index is 1.5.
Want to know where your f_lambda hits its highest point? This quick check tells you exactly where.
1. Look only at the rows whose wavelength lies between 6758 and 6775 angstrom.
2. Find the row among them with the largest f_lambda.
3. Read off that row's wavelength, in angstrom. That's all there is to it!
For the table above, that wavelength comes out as 6766.5 angstrom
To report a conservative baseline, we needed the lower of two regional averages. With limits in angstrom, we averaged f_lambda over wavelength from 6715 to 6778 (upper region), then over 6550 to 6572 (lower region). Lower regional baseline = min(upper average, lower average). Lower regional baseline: 17.7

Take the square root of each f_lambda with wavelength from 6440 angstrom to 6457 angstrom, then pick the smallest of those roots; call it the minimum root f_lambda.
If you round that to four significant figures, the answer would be 4.135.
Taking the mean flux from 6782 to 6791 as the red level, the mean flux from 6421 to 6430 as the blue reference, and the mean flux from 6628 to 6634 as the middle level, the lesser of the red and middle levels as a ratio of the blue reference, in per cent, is 95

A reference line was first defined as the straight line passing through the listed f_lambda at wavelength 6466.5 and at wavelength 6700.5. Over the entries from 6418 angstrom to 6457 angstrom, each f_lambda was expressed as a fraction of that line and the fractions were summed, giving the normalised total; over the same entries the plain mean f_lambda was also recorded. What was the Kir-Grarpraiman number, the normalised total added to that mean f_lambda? 44.5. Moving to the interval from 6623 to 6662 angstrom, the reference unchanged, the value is 43.8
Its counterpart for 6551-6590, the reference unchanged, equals 44.3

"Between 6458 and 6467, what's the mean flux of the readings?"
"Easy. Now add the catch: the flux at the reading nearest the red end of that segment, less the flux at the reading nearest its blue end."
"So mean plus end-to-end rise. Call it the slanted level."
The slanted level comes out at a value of 17.3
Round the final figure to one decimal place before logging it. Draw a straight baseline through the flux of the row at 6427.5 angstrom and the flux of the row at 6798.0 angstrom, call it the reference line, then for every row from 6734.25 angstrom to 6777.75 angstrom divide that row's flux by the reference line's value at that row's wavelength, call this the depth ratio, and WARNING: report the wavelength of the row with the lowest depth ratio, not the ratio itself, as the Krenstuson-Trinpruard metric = 6744.0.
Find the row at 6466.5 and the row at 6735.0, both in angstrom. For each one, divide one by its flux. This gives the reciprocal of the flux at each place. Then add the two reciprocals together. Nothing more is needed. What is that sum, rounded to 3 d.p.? 0.110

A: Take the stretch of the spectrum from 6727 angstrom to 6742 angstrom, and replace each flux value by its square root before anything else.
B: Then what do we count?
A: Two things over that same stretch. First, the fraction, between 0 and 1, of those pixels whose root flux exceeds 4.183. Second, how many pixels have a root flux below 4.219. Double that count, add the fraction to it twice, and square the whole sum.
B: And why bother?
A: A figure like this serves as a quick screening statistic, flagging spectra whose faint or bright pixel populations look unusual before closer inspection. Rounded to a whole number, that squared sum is 88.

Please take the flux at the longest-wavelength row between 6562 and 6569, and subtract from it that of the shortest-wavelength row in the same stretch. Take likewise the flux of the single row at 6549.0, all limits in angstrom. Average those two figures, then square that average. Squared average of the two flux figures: 89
